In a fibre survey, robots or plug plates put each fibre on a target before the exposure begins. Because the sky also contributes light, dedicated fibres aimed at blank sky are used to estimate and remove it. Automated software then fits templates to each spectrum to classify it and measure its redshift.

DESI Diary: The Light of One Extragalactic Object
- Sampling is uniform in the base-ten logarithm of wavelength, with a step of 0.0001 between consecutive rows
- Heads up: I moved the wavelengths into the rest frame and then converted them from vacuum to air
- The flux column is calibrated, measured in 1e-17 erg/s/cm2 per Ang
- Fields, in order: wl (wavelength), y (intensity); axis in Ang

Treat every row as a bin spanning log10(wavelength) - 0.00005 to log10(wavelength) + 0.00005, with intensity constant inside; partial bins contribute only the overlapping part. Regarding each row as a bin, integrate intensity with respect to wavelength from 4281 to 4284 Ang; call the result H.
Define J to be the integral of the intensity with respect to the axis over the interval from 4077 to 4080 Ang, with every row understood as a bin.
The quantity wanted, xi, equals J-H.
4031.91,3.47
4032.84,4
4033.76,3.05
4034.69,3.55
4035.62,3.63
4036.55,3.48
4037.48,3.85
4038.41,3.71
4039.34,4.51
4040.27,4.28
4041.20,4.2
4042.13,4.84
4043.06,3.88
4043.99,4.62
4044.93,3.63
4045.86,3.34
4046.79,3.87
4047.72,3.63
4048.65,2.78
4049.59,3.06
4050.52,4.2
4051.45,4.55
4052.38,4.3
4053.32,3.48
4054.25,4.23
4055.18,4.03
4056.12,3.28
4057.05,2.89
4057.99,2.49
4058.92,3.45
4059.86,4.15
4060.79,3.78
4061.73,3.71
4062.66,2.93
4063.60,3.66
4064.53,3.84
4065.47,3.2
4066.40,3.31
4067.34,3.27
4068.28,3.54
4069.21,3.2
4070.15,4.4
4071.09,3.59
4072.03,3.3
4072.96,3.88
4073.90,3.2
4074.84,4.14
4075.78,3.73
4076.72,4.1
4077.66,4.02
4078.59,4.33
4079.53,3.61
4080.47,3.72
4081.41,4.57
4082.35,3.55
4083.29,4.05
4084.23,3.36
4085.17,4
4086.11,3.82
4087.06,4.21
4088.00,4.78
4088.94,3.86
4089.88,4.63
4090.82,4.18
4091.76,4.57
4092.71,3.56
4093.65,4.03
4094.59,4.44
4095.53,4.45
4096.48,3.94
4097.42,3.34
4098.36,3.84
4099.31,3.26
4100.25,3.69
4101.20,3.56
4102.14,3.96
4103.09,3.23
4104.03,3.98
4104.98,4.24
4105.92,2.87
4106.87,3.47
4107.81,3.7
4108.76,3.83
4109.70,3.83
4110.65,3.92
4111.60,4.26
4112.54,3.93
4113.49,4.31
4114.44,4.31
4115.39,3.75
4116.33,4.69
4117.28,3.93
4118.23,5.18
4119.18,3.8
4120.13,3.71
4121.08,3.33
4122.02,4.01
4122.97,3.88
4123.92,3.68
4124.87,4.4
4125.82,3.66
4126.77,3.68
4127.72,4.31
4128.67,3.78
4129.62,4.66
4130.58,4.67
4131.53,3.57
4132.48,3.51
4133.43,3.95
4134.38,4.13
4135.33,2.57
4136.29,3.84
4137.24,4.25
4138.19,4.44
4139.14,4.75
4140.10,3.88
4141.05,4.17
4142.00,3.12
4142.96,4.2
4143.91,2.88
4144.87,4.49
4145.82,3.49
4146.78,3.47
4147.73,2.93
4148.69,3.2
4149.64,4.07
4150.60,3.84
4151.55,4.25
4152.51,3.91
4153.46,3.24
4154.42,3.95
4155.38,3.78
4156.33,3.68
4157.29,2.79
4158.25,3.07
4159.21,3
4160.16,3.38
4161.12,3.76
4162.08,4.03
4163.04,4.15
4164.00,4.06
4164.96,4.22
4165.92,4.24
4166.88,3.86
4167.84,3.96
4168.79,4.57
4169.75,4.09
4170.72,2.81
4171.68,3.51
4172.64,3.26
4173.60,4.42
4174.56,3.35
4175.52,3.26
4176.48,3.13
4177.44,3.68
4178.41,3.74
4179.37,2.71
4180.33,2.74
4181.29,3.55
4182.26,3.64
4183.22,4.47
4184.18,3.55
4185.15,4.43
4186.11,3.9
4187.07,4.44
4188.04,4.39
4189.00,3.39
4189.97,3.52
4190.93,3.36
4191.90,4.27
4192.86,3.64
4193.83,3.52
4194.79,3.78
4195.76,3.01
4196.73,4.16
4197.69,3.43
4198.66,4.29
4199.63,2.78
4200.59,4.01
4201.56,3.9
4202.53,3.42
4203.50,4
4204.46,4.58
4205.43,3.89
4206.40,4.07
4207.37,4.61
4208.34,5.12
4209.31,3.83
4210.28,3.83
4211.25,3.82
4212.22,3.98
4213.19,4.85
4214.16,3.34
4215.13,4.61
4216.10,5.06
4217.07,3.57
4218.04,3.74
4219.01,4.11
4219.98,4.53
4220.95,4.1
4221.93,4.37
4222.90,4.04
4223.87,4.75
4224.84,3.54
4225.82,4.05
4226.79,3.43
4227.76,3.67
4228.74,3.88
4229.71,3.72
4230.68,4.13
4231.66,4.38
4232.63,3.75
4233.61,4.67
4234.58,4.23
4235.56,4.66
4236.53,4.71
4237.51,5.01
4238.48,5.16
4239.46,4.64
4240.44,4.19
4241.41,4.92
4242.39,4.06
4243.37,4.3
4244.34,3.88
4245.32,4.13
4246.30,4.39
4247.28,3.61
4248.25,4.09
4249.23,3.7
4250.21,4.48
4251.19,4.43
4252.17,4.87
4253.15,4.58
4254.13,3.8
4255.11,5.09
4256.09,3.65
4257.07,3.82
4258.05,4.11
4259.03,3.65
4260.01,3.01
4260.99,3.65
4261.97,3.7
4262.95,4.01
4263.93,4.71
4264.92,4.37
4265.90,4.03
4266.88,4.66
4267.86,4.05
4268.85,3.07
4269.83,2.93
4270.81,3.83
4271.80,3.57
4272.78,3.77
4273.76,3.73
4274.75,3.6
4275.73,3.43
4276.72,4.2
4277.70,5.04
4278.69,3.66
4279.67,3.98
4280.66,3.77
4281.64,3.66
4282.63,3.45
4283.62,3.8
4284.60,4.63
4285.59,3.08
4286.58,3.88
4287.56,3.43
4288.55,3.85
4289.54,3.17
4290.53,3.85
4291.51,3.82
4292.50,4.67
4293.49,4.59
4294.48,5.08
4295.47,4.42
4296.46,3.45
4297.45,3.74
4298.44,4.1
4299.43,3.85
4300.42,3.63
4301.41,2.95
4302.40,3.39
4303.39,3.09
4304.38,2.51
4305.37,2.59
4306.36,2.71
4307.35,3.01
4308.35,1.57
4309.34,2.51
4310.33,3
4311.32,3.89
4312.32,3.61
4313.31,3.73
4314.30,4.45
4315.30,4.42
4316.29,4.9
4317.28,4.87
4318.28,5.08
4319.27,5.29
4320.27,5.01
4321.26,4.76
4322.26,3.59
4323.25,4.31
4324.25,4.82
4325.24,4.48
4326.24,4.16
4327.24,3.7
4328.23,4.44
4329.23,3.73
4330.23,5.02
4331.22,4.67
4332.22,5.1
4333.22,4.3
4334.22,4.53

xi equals 1.10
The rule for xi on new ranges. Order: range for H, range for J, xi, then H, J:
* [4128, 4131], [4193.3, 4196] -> -3.67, 13.0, 9.4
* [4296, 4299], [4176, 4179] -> -0.85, 11.3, 10.4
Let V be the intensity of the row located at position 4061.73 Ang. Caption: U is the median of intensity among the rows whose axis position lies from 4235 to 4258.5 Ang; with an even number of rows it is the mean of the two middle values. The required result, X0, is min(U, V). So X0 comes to 3.71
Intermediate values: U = 4.3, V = 3.71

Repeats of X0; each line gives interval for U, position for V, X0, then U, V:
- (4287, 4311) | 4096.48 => 3.44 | 3.4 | 3.94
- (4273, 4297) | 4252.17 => 3.81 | 3.8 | 4.87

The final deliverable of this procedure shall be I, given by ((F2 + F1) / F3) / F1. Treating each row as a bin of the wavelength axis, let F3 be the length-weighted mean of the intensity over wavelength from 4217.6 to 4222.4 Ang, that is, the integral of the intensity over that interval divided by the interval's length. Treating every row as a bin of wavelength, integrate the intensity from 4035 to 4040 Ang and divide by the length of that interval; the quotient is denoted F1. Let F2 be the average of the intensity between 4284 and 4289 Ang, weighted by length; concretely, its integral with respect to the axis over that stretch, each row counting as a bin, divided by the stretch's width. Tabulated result 0.48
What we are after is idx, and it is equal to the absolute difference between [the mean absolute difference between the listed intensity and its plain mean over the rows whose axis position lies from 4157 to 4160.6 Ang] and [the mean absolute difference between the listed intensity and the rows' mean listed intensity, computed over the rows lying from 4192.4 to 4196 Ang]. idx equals 0.07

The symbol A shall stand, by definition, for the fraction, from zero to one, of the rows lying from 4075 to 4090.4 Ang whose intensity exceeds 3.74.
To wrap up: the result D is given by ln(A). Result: -0.4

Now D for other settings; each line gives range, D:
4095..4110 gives -0.7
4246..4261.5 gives -0.5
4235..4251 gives -0.1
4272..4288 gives -0.7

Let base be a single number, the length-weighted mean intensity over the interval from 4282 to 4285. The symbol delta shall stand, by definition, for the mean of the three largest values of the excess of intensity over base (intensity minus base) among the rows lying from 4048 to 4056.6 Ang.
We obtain 0.44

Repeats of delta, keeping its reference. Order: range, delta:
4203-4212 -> 0.85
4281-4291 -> 0.20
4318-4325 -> 1.20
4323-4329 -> 0.66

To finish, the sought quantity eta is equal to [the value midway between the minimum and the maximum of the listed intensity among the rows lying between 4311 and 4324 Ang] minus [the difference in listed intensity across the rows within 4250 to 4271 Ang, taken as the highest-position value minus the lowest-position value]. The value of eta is 5.09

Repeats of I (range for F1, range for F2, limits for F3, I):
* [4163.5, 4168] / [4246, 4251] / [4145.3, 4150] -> 0.58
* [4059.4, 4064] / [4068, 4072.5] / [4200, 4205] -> 0.50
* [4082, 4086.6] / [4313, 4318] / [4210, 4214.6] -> 0.55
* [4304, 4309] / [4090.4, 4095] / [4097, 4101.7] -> 0.76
